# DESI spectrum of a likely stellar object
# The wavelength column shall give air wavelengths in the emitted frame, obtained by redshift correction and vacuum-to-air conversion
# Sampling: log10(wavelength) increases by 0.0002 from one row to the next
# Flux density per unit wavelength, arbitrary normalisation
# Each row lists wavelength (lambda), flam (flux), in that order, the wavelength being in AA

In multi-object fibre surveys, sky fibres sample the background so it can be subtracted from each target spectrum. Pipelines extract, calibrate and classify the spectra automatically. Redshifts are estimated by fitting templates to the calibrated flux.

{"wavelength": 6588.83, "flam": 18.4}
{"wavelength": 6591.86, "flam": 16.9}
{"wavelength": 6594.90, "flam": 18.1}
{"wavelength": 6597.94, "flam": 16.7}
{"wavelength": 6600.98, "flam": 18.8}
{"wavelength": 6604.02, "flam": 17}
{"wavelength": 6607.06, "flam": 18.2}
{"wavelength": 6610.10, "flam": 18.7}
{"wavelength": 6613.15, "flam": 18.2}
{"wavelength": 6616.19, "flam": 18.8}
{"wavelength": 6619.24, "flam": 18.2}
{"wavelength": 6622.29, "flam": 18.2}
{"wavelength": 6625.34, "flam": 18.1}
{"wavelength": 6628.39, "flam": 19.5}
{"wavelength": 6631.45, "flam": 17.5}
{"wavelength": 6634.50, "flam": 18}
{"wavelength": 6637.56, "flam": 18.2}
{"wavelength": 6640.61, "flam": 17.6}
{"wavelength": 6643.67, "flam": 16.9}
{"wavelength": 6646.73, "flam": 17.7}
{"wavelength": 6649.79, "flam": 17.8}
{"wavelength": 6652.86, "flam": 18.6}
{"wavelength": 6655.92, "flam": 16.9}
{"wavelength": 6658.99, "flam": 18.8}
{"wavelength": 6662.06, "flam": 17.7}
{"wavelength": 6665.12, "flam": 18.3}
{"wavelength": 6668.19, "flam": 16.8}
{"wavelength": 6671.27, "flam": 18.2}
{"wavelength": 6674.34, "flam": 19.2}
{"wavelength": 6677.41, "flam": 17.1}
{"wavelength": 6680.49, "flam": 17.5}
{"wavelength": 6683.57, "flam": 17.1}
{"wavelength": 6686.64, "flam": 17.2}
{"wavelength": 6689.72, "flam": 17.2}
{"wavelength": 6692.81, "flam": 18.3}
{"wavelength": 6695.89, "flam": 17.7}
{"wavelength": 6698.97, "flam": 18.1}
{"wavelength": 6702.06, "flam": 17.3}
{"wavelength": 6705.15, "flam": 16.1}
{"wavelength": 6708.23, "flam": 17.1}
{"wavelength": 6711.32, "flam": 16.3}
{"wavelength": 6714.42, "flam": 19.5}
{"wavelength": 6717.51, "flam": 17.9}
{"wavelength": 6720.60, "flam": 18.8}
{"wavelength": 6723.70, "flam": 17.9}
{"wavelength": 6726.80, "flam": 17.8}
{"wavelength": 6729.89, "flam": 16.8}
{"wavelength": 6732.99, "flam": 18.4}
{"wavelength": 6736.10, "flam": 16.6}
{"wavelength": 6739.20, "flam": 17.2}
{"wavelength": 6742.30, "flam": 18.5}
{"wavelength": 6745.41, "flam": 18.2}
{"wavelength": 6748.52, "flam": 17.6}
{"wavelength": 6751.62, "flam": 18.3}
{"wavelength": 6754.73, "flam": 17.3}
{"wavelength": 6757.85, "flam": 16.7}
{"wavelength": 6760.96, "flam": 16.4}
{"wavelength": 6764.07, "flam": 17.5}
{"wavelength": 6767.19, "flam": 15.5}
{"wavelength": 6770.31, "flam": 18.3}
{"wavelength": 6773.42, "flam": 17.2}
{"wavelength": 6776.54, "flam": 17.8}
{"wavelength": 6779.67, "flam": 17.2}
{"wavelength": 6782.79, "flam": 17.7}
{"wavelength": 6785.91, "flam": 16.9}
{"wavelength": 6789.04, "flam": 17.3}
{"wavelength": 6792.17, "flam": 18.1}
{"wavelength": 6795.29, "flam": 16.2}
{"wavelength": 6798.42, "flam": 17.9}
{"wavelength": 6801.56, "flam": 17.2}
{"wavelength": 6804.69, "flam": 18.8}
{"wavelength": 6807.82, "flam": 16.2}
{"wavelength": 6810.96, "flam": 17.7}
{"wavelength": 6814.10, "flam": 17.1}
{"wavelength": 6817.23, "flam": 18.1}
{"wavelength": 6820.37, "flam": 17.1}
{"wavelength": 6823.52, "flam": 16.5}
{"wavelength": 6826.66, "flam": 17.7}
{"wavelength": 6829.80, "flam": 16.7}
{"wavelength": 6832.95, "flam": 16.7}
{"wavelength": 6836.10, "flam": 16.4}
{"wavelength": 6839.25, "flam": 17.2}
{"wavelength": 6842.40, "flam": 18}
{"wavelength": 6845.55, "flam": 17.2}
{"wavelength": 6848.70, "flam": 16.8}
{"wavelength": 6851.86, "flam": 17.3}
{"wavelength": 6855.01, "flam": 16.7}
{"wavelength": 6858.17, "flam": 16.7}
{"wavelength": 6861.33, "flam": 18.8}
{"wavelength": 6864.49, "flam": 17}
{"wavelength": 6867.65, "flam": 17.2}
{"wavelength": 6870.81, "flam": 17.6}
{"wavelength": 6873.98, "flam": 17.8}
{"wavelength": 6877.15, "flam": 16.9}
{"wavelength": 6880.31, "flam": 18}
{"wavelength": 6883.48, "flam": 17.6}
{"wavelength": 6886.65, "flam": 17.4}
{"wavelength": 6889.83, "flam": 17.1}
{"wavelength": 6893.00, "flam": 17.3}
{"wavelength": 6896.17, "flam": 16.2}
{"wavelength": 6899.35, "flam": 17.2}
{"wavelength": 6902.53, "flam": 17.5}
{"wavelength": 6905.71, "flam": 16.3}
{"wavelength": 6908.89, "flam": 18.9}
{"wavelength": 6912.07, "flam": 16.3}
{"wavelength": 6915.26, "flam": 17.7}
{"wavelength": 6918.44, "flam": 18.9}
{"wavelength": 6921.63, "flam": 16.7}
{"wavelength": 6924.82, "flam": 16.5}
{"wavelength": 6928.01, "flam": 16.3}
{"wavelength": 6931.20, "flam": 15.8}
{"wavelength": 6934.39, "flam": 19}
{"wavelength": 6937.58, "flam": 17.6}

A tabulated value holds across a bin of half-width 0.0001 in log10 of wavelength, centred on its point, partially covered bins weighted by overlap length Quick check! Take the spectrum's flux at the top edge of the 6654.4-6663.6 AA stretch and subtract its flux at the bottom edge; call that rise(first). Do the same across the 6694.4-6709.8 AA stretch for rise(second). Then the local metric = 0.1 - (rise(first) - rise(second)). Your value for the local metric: -1.3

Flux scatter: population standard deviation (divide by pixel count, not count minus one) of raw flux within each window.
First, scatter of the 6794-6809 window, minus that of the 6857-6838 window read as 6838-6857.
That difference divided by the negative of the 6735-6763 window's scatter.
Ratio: -0.8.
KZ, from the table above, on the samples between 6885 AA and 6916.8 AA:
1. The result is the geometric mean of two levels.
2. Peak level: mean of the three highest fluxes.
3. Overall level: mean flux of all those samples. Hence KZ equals 17.6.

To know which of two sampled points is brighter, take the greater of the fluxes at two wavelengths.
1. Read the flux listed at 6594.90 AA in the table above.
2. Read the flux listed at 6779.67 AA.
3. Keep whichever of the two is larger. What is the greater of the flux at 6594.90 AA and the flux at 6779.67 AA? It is 18.1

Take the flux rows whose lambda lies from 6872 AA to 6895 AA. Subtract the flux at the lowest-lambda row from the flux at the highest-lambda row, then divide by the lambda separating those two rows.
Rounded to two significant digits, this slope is -0.026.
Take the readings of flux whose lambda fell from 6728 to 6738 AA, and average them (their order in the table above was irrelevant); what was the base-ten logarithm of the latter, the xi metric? 1.24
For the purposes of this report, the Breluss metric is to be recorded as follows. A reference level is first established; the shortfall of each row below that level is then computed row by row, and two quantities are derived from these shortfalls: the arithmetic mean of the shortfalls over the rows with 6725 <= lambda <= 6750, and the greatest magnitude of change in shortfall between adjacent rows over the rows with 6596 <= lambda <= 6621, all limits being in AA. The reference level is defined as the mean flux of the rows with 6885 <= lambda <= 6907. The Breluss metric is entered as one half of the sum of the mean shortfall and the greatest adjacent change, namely 0.7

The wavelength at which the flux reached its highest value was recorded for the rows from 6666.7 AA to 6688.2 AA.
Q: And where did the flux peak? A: 6674.34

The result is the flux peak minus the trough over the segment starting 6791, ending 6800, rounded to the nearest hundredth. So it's 1.90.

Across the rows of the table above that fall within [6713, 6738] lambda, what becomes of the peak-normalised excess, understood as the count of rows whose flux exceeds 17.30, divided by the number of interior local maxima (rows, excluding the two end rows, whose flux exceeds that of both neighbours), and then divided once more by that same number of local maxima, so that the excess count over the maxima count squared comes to 1.5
